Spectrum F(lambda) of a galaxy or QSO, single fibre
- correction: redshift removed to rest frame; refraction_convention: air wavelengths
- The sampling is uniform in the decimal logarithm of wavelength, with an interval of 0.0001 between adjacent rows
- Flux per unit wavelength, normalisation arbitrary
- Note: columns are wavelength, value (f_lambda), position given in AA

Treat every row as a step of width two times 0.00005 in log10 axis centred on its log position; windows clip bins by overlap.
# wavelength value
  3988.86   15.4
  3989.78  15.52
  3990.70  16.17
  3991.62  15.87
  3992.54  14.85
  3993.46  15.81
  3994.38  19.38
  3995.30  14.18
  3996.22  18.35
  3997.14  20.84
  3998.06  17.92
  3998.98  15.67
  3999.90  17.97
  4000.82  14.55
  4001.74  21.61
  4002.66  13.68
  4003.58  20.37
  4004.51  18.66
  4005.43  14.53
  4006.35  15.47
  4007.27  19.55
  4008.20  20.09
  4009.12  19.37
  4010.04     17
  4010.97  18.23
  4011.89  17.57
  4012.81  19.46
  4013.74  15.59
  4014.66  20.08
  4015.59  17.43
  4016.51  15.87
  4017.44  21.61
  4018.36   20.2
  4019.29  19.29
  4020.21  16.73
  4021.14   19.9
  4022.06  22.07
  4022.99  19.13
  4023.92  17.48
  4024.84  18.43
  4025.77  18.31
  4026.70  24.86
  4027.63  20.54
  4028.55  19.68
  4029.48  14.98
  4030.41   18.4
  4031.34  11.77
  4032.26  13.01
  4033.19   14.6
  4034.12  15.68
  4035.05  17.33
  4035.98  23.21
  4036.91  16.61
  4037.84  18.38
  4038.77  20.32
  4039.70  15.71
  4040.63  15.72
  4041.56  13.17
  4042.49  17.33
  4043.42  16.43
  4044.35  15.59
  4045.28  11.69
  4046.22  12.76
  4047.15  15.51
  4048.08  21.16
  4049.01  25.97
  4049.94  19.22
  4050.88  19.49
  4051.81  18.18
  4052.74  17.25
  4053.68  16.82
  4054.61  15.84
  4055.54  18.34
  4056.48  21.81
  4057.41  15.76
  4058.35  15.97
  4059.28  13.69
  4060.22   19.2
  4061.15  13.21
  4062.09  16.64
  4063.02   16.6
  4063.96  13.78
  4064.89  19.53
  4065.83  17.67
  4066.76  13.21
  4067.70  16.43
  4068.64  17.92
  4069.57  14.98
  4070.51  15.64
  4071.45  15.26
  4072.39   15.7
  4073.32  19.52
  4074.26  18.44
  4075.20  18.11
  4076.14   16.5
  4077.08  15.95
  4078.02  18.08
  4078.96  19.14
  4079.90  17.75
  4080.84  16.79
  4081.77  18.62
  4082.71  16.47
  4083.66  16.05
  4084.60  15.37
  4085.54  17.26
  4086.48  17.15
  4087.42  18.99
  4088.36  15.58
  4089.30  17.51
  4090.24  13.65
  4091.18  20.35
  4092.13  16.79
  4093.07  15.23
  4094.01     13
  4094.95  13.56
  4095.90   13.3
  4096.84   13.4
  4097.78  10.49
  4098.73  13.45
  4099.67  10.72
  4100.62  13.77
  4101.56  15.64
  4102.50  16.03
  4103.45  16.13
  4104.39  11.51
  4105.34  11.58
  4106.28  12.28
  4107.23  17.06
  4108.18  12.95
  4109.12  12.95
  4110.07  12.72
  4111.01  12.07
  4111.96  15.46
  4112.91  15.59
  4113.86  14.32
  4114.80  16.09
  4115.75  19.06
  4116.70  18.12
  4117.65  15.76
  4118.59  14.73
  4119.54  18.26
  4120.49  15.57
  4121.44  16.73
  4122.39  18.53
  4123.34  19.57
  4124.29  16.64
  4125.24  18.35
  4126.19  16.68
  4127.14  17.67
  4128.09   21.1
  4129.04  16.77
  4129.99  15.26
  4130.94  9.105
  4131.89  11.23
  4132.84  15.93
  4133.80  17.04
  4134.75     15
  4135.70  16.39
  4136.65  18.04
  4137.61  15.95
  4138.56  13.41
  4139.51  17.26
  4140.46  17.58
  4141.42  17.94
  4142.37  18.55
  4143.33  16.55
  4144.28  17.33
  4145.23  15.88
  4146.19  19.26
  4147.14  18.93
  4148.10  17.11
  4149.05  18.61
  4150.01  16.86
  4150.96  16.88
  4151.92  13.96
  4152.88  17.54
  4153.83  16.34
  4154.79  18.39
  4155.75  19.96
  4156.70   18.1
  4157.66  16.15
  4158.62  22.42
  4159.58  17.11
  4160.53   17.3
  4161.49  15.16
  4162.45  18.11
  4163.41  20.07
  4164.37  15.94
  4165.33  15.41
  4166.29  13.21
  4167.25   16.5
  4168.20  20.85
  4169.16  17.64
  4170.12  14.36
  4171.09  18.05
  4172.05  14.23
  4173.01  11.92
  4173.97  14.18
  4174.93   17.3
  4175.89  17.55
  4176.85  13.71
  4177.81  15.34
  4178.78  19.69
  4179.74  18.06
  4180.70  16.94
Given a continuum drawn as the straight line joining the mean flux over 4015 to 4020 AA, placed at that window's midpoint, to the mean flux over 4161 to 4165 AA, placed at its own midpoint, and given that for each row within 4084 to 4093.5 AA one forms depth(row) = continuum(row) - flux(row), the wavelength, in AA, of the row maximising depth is 4090.24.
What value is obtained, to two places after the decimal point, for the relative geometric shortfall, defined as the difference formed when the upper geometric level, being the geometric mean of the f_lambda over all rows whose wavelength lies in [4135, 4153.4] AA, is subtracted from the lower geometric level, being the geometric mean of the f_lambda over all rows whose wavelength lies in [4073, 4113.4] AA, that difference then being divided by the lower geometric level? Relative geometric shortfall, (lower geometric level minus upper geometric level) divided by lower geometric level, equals -0.12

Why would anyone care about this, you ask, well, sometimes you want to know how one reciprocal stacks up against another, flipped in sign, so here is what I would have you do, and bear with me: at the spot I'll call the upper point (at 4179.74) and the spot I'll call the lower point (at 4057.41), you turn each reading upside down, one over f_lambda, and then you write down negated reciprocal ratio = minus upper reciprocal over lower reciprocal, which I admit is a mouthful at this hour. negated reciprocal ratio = -0.87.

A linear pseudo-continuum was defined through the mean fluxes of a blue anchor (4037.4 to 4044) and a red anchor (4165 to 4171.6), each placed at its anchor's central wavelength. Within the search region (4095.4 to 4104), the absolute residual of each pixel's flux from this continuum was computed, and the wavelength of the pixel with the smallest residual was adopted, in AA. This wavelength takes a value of 4103.45 AA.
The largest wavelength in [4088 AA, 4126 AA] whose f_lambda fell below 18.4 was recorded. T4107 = 4125.24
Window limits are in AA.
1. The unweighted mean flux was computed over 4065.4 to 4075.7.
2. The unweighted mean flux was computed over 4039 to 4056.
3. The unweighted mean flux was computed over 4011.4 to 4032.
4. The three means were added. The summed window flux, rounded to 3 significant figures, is 52.2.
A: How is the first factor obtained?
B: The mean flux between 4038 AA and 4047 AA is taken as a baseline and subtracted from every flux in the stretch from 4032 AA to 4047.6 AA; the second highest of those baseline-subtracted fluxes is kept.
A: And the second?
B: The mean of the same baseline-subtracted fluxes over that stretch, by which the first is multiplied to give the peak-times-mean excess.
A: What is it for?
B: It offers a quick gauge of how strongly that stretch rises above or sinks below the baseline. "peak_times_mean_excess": 3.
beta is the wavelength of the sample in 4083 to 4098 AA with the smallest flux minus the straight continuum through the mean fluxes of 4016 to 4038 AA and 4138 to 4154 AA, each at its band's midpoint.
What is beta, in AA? 4097.78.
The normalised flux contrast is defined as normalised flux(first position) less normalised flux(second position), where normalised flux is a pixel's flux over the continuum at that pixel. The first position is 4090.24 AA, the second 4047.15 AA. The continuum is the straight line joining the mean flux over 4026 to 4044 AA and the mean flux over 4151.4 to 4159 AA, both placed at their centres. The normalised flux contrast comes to -0.12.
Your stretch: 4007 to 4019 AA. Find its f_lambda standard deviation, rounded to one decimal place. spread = 1.8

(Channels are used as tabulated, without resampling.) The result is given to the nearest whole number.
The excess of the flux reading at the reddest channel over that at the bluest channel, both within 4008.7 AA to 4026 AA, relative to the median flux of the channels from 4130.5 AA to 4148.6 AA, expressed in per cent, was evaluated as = -6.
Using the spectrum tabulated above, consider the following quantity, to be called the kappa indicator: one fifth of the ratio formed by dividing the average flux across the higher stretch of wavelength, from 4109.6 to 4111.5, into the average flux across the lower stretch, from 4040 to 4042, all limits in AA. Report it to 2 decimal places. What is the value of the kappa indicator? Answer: 0.23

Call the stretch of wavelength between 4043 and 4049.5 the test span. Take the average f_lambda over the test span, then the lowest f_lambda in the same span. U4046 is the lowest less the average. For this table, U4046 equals -5.3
